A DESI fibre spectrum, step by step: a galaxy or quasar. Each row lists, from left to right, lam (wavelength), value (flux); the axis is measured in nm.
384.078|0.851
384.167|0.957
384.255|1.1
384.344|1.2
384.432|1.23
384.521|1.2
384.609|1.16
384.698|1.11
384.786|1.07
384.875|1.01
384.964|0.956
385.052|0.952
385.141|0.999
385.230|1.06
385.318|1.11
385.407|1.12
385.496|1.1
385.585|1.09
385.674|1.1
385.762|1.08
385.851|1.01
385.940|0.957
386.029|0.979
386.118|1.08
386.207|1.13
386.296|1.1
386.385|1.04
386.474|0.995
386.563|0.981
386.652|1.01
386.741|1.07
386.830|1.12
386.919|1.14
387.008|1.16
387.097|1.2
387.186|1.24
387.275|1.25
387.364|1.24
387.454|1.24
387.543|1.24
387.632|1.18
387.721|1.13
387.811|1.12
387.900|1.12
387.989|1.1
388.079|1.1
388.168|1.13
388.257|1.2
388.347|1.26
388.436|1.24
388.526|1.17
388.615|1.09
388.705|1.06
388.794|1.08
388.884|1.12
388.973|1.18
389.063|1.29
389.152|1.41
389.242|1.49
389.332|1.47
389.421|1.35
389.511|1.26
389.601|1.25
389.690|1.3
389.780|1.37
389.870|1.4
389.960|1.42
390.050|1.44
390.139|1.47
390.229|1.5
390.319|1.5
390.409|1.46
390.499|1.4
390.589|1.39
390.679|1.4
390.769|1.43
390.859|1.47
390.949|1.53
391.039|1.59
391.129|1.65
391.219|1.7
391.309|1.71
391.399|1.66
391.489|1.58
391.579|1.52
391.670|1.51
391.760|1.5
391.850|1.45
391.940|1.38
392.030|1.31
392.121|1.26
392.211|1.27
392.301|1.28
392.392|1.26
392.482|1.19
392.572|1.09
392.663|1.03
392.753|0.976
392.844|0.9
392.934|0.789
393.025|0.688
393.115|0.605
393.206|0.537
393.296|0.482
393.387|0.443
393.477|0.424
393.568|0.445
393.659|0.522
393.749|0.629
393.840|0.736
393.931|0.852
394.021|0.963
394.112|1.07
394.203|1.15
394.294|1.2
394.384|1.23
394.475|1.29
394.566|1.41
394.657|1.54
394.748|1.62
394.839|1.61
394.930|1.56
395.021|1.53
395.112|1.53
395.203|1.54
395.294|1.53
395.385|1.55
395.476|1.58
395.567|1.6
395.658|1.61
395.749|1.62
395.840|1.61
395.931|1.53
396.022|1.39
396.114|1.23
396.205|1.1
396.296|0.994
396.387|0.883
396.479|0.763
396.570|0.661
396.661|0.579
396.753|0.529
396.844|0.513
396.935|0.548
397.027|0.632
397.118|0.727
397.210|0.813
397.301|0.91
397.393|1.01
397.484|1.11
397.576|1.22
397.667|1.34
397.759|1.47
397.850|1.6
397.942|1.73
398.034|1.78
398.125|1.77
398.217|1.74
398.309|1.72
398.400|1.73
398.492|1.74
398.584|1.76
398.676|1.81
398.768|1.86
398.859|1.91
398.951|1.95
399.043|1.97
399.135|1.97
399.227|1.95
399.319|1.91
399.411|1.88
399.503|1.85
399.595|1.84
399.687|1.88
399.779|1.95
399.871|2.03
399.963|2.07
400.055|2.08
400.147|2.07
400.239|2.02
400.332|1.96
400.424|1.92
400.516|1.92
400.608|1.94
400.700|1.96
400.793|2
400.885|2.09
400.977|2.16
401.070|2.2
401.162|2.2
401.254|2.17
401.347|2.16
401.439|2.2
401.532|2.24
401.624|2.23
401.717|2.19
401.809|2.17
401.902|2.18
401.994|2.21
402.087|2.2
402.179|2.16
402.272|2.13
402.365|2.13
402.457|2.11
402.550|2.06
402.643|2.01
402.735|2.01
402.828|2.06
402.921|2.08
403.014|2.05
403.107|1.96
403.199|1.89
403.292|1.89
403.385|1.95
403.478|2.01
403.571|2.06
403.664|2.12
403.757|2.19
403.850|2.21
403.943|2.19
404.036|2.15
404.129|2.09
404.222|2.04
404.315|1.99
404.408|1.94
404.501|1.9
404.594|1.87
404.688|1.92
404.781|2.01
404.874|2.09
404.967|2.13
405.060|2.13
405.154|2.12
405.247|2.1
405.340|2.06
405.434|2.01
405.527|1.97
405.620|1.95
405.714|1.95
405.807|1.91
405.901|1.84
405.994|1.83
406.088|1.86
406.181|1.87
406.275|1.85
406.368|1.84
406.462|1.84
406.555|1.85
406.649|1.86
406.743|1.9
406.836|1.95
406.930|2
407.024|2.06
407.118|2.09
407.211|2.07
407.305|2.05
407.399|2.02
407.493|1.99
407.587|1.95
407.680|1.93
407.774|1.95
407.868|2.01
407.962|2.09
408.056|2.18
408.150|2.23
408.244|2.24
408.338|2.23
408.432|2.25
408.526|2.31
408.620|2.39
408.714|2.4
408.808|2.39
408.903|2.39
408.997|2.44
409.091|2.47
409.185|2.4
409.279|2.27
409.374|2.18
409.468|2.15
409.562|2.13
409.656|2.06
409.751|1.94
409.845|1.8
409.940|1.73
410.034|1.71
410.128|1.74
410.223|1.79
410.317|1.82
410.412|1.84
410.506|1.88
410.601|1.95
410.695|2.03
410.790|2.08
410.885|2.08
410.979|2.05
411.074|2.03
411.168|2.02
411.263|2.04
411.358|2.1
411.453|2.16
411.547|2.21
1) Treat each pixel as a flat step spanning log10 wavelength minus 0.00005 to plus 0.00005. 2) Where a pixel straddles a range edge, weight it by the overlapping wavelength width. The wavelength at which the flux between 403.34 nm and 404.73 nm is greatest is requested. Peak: 403.850 nm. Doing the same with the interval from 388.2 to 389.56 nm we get 389.242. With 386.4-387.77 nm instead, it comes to 387.275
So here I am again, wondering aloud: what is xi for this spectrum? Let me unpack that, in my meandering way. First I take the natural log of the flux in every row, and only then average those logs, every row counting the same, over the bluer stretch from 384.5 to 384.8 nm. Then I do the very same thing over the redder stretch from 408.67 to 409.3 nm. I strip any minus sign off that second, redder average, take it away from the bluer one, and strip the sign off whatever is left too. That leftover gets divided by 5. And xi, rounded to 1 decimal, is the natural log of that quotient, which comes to -1.9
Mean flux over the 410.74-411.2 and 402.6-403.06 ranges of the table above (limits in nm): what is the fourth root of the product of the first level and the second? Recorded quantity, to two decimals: 1.43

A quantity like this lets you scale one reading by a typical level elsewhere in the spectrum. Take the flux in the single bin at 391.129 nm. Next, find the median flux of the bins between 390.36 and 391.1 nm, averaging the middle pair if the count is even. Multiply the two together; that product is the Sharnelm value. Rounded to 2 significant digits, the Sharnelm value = 2.4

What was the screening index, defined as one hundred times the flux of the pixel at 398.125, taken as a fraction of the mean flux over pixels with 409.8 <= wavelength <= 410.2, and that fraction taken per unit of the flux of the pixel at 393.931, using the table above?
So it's 119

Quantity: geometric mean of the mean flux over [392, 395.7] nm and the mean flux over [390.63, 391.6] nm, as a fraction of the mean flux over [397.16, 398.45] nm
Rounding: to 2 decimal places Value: 0.93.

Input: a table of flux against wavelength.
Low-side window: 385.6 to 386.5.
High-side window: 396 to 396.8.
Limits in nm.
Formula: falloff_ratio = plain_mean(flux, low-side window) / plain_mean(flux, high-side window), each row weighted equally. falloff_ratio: 1.2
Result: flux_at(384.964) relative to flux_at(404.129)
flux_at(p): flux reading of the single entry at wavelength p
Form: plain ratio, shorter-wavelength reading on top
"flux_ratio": 0.5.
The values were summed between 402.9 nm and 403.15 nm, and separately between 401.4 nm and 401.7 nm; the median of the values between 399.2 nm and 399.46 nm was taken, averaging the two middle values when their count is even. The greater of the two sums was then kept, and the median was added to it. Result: 8.6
